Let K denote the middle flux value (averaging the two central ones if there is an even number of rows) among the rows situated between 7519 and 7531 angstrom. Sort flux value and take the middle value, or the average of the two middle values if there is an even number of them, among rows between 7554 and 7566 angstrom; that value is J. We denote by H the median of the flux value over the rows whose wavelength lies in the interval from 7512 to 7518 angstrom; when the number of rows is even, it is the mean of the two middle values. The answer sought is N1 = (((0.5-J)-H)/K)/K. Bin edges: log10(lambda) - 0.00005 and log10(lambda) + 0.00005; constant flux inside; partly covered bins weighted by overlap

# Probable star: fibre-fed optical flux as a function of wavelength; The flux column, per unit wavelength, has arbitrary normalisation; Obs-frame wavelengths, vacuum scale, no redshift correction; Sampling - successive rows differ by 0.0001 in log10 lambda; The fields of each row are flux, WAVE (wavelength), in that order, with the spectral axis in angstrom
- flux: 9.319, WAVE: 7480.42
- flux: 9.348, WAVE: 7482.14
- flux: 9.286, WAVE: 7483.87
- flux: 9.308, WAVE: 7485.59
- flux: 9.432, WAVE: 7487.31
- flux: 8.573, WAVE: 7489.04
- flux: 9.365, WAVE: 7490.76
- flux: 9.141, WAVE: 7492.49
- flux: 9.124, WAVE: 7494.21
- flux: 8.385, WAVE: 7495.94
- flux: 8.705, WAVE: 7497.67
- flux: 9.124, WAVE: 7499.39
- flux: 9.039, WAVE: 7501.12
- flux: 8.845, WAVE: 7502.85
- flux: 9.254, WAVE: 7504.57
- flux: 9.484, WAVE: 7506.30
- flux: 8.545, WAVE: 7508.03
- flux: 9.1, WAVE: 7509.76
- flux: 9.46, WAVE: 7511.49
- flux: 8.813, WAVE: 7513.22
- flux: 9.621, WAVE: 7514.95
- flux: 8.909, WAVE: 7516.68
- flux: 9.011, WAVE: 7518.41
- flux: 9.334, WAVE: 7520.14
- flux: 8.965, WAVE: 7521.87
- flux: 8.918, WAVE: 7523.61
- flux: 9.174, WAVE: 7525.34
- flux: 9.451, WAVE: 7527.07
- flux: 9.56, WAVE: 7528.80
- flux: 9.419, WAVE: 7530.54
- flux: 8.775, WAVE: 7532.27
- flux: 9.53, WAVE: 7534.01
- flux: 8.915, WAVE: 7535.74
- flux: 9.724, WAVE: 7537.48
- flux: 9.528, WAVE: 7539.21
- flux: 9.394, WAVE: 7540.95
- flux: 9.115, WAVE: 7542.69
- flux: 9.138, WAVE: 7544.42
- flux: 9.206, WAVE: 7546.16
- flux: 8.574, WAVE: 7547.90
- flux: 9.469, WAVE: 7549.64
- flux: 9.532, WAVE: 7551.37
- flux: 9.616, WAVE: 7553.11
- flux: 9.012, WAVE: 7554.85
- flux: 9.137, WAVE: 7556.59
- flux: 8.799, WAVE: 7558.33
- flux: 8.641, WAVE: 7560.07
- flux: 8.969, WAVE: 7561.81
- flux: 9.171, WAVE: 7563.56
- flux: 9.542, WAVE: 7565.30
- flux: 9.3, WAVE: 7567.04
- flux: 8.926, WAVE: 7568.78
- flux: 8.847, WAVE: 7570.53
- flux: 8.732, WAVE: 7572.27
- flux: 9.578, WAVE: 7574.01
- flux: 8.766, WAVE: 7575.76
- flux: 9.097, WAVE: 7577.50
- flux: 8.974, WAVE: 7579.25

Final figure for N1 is -0.200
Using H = 8.9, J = 9.01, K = 9.33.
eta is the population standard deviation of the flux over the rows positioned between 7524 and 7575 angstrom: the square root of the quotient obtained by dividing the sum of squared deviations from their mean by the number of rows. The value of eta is 0.324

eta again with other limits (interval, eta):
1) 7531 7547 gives 0.293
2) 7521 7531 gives 0.246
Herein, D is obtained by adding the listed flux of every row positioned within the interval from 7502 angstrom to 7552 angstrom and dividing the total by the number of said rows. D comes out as 9.20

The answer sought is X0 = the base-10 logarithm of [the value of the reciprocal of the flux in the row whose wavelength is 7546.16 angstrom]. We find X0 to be -0.964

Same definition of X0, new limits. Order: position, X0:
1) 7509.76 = -0.959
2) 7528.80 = -0.980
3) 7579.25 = -0.953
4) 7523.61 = -0.950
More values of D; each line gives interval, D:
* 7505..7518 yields 9.13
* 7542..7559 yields 9.16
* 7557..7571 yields 9.02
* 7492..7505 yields 8.95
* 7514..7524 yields 9.13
